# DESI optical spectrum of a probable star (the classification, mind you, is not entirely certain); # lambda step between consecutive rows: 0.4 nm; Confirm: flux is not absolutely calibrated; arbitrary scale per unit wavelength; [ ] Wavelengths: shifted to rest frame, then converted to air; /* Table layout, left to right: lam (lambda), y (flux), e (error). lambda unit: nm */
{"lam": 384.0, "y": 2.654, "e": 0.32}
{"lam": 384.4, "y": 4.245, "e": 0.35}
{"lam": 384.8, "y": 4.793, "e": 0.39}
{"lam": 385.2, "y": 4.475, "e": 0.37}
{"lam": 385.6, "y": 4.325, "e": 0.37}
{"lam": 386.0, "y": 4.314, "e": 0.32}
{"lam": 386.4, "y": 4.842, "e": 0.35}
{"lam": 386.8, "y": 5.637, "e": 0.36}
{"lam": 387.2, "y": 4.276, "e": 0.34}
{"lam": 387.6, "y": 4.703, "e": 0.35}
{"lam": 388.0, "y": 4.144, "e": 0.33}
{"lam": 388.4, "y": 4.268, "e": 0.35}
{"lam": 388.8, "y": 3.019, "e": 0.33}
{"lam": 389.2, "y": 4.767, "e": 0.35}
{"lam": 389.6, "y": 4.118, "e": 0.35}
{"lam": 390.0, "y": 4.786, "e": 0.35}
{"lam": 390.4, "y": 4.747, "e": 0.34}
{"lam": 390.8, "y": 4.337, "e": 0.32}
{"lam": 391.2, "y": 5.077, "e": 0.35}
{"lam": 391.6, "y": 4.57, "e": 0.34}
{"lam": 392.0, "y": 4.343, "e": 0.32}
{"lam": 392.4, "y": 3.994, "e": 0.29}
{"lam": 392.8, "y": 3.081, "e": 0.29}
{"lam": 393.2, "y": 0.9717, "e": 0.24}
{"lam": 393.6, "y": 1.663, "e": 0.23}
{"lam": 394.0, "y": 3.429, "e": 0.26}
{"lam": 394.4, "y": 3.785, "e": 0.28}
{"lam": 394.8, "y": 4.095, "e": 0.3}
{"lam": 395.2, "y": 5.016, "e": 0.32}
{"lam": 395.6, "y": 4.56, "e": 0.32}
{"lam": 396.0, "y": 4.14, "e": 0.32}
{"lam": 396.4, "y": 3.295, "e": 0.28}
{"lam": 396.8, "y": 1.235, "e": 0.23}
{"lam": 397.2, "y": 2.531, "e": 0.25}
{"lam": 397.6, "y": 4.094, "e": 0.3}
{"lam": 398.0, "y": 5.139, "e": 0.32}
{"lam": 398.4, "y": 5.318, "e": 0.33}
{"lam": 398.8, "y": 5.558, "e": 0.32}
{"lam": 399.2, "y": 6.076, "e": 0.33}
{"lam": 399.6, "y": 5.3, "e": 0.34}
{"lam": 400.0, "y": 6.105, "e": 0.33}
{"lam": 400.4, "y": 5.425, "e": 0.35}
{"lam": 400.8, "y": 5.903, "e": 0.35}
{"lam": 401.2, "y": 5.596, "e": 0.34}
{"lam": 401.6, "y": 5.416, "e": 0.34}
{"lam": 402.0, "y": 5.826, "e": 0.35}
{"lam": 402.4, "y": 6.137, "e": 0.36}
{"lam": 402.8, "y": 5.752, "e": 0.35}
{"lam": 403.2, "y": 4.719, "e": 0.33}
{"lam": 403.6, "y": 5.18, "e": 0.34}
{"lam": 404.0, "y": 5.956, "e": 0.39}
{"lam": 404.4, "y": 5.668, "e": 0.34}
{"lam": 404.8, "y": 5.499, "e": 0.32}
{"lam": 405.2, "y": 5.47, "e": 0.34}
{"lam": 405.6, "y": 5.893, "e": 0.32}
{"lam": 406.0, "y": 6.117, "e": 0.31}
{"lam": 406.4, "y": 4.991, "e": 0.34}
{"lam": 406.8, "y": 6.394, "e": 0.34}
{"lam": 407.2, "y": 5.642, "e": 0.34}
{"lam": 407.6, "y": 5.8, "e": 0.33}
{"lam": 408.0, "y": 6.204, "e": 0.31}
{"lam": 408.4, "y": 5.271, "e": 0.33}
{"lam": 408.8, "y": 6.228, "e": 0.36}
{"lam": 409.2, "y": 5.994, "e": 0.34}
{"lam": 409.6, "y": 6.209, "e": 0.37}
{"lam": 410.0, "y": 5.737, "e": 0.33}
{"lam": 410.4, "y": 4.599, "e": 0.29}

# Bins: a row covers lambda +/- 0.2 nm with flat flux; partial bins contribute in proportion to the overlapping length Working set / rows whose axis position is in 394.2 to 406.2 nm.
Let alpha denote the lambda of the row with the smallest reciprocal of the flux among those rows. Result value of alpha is 402.4 nm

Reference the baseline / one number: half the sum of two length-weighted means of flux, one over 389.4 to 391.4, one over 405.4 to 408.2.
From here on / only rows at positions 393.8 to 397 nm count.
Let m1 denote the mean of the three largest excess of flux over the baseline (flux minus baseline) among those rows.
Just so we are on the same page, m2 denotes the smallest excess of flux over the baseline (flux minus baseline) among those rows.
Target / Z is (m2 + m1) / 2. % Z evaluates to -2.3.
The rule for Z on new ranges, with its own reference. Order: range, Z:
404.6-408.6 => 0.4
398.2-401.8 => 0.4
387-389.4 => -1.4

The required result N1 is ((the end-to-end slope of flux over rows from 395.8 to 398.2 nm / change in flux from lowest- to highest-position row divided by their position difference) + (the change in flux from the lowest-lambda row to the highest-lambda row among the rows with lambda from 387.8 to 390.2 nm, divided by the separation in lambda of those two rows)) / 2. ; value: 0.4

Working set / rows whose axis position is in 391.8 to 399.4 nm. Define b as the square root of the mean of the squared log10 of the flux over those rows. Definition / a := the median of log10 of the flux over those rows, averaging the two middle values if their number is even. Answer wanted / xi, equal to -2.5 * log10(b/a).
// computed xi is 0.060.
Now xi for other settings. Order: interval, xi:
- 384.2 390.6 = -0.009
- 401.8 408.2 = 0.009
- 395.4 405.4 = 0.054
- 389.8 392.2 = 0.003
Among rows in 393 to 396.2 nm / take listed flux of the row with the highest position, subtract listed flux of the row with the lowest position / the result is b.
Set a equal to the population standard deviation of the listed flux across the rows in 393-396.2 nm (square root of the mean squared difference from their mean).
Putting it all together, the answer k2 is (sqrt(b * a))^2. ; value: 4.2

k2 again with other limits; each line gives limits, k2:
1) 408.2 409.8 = 0.4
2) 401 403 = 0.0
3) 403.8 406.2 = 0.0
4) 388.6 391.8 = 0.9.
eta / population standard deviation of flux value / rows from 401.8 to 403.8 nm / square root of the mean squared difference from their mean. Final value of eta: 0.51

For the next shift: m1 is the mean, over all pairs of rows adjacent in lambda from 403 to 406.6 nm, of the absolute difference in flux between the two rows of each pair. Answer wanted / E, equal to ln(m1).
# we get -0.83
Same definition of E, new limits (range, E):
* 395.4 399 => -0.04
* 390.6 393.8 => -0.23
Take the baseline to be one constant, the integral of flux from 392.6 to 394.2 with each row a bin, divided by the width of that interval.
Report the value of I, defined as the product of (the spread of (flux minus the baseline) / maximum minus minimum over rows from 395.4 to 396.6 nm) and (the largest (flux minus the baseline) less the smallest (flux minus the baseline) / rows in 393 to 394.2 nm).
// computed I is 3.1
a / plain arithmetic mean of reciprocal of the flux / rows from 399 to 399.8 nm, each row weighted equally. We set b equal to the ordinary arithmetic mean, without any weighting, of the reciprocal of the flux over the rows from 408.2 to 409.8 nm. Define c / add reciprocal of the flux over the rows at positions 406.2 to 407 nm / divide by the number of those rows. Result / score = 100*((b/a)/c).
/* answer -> 538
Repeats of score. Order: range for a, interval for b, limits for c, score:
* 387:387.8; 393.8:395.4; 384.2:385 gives 504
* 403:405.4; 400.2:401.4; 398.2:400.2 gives 540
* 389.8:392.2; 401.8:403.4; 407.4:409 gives 488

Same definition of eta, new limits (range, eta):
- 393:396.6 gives 1.25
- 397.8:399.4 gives 0.35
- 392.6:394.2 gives 1.01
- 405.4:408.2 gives 0.43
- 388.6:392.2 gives 0.57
